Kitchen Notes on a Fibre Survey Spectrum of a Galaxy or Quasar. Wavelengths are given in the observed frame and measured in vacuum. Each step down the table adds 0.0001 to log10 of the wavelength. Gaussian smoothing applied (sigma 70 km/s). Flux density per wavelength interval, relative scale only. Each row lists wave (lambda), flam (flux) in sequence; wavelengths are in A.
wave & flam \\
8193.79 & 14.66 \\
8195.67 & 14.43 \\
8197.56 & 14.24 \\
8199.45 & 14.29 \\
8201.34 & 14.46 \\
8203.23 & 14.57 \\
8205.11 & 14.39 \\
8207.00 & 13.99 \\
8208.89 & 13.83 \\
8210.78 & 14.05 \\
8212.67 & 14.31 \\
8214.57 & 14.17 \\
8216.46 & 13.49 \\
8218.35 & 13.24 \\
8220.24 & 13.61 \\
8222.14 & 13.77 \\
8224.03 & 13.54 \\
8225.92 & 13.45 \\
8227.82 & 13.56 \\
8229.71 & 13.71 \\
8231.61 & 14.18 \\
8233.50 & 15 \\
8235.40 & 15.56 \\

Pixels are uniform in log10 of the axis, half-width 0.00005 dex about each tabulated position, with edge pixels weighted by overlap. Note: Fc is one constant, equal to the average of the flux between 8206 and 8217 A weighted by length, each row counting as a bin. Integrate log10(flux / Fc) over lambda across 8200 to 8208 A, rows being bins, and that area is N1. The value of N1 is 0.09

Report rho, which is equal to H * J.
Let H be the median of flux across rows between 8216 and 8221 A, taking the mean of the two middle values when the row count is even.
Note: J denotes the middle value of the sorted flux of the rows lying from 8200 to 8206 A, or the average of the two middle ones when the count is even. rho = 195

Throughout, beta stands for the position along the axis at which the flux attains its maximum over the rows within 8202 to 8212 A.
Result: 8203.23 A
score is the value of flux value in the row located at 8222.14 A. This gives 13.77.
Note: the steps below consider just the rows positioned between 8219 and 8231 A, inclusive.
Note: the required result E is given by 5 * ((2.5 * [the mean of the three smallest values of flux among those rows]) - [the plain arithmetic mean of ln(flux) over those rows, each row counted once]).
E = 156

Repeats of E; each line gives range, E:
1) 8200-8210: 163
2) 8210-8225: 155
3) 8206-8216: 161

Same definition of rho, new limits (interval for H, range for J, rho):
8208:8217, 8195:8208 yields 202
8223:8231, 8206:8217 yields 190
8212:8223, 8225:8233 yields 187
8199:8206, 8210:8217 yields 204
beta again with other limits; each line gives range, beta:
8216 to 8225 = 8222.14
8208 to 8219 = 8212.67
